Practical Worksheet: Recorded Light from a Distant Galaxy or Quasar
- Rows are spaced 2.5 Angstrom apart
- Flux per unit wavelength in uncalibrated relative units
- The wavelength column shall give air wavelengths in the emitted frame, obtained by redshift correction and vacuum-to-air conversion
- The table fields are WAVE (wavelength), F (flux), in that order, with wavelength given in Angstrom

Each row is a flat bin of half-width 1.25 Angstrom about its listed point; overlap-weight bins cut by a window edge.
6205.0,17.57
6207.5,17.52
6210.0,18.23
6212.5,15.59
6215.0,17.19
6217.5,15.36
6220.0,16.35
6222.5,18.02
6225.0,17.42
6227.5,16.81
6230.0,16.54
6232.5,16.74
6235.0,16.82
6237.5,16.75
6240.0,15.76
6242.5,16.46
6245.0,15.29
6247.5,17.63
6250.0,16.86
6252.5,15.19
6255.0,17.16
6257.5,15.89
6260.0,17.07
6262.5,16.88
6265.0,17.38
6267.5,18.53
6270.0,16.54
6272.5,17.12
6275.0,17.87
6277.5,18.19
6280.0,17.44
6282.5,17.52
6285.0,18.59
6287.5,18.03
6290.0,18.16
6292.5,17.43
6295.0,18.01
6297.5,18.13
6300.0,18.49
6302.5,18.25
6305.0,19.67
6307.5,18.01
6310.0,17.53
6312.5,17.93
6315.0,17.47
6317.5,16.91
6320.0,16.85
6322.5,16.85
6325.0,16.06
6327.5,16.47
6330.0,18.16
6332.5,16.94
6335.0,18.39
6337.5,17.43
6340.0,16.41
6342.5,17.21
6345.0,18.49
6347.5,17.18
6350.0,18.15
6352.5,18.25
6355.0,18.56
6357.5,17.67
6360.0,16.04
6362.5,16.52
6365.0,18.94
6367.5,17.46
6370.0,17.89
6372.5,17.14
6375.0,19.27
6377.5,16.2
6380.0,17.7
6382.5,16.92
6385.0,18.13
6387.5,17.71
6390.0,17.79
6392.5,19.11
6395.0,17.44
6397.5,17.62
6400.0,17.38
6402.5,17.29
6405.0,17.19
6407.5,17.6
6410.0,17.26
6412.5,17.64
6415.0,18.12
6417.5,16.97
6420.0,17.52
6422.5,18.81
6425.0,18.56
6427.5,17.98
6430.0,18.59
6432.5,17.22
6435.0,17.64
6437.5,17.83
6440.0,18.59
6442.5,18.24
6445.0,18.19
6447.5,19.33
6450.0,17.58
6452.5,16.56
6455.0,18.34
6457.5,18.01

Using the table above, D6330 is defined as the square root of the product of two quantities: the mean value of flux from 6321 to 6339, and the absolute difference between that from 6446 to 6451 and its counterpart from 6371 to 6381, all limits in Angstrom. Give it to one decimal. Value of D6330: 3.9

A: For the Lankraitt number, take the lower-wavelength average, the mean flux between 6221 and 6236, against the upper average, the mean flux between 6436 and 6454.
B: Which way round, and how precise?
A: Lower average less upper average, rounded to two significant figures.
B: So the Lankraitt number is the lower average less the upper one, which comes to -0.99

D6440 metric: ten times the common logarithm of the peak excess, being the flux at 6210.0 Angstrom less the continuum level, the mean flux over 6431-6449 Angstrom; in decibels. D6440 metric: -11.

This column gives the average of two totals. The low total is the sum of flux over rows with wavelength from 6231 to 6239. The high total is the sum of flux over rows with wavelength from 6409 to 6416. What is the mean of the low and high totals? 51.7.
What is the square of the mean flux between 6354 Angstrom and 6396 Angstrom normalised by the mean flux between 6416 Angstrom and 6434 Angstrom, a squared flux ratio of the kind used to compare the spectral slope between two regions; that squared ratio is 0.97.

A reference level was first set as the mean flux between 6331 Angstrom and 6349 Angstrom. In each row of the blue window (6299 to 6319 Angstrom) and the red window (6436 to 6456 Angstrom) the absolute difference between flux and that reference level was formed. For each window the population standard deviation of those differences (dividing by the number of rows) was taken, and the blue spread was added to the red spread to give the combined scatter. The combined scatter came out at 1.14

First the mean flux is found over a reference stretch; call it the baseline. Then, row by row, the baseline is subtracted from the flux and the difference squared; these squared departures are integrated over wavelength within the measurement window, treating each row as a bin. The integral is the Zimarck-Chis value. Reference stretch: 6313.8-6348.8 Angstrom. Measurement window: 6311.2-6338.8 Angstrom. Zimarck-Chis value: 13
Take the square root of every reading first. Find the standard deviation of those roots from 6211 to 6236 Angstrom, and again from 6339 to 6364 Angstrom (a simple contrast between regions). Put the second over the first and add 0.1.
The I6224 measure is 1.2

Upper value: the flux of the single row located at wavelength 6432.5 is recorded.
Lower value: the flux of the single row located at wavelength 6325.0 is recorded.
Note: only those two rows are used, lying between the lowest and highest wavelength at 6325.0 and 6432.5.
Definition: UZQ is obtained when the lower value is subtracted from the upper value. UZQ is 1.2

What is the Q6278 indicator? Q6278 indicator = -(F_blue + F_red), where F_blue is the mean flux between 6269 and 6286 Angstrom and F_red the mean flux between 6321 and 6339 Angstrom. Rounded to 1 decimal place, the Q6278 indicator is -34.8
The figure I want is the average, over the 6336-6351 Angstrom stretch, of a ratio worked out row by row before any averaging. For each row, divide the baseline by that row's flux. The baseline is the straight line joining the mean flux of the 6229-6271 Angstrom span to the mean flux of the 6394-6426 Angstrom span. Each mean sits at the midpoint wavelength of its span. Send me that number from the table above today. 0.988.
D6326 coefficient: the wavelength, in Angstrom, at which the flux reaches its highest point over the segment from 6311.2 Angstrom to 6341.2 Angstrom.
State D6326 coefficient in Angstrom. 6335.0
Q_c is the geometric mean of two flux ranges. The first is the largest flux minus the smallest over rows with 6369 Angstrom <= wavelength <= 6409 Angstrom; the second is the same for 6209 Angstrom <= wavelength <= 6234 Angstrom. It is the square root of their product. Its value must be 3.0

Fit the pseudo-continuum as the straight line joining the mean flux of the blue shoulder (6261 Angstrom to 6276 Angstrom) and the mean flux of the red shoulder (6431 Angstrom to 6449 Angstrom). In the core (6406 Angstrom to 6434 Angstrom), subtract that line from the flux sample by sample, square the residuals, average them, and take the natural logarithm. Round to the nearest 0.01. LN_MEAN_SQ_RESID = -0.97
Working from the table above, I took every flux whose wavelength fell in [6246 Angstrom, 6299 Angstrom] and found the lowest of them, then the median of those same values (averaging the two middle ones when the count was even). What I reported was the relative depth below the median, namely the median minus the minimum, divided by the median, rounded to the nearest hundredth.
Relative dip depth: 0.13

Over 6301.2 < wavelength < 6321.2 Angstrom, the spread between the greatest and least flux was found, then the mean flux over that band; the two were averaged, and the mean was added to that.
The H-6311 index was 28.2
